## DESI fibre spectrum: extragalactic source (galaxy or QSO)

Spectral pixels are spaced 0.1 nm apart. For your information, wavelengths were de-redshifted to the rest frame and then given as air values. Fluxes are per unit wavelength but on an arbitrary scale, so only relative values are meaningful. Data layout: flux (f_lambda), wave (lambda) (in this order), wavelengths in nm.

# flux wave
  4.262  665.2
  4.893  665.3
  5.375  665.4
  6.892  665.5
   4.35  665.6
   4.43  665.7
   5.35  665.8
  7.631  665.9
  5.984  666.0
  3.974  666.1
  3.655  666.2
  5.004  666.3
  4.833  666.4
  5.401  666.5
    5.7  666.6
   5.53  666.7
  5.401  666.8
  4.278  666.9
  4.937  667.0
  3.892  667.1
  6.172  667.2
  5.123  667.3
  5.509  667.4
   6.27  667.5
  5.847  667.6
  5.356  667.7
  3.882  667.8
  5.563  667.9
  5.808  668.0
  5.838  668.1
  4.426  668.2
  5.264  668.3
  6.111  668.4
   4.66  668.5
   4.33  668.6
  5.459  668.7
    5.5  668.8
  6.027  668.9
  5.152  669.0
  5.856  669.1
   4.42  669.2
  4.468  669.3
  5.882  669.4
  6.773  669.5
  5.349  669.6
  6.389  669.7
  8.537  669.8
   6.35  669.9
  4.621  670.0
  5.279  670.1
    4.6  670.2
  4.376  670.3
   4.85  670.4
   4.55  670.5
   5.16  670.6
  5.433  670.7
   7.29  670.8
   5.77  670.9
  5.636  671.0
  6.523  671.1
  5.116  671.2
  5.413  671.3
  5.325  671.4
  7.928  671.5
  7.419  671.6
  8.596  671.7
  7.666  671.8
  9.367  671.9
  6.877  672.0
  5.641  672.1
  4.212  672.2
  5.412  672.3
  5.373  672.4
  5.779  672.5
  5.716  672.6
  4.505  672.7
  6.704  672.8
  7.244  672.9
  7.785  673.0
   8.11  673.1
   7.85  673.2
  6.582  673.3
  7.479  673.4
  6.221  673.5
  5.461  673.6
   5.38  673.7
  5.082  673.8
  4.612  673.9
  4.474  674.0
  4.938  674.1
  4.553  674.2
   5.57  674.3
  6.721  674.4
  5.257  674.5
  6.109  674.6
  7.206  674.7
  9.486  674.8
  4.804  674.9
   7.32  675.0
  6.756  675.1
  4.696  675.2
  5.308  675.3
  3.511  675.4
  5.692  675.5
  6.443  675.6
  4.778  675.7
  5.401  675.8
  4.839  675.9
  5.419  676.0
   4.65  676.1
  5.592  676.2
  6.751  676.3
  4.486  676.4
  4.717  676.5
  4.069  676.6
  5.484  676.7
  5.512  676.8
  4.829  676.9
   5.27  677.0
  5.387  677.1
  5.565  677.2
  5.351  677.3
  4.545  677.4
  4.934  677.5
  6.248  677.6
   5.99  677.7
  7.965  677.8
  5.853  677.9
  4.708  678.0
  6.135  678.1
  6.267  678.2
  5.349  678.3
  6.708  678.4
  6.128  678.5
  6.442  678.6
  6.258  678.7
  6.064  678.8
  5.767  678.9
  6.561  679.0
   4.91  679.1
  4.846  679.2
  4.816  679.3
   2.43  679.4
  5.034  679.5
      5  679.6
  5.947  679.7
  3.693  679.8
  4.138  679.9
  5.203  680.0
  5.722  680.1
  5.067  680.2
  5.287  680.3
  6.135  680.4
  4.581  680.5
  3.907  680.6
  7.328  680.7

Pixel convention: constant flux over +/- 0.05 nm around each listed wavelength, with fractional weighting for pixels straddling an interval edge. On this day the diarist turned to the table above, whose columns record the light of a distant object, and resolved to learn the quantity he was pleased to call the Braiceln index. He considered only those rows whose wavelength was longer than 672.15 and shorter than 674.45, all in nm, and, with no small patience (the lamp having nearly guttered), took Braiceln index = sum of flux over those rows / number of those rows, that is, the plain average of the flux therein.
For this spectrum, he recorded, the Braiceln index 5.90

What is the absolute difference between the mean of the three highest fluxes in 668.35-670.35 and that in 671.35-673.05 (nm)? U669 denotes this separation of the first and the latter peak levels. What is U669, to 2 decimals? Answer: 1.40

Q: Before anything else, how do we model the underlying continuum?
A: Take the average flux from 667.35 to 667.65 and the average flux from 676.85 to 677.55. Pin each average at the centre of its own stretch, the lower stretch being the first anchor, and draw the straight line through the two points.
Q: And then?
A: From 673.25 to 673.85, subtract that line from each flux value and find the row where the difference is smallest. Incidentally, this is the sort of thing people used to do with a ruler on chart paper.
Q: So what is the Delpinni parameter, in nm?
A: 673.8 nm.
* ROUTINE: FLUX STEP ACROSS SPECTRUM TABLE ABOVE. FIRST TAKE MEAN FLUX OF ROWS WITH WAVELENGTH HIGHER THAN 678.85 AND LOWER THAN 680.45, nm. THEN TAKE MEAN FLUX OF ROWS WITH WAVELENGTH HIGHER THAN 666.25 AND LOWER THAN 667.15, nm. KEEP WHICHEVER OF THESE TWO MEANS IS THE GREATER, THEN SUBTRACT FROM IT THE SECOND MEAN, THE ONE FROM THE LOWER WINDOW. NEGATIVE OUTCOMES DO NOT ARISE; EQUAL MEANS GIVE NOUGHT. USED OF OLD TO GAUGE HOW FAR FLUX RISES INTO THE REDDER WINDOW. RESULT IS 0.04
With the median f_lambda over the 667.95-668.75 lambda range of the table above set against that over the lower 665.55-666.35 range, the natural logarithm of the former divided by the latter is 0.13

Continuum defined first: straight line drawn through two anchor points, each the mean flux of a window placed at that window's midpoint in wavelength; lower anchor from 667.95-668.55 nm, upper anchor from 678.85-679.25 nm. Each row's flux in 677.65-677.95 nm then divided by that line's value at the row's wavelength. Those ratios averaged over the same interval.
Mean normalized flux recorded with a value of 1.2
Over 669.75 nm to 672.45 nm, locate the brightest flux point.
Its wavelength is 671.9 nm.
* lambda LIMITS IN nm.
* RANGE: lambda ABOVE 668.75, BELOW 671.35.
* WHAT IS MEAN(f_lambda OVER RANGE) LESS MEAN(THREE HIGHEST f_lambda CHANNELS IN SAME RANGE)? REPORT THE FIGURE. -1.9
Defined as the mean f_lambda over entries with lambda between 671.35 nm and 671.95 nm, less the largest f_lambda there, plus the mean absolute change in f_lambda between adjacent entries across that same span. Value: -0.27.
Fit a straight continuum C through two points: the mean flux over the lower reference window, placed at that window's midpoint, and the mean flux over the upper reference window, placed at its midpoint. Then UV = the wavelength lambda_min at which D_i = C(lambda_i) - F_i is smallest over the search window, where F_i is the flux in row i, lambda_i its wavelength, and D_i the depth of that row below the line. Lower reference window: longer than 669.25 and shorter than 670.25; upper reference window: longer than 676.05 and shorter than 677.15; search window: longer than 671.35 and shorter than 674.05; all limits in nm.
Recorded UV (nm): 671.9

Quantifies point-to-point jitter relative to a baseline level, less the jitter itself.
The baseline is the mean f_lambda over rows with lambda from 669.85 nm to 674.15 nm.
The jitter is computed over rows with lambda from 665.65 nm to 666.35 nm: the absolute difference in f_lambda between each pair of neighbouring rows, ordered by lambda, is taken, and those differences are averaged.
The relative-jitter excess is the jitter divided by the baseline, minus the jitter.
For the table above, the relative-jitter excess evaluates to -1.18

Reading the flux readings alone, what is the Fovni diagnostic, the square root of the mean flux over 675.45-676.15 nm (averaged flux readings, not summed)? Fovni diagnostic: 2.31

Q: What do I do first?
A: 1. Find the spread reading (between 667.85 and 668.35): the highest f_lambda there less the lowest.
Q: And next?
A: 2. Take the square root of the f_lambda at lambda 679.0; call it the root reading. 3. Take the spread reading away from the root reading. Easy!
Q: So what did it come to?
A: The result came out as 1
